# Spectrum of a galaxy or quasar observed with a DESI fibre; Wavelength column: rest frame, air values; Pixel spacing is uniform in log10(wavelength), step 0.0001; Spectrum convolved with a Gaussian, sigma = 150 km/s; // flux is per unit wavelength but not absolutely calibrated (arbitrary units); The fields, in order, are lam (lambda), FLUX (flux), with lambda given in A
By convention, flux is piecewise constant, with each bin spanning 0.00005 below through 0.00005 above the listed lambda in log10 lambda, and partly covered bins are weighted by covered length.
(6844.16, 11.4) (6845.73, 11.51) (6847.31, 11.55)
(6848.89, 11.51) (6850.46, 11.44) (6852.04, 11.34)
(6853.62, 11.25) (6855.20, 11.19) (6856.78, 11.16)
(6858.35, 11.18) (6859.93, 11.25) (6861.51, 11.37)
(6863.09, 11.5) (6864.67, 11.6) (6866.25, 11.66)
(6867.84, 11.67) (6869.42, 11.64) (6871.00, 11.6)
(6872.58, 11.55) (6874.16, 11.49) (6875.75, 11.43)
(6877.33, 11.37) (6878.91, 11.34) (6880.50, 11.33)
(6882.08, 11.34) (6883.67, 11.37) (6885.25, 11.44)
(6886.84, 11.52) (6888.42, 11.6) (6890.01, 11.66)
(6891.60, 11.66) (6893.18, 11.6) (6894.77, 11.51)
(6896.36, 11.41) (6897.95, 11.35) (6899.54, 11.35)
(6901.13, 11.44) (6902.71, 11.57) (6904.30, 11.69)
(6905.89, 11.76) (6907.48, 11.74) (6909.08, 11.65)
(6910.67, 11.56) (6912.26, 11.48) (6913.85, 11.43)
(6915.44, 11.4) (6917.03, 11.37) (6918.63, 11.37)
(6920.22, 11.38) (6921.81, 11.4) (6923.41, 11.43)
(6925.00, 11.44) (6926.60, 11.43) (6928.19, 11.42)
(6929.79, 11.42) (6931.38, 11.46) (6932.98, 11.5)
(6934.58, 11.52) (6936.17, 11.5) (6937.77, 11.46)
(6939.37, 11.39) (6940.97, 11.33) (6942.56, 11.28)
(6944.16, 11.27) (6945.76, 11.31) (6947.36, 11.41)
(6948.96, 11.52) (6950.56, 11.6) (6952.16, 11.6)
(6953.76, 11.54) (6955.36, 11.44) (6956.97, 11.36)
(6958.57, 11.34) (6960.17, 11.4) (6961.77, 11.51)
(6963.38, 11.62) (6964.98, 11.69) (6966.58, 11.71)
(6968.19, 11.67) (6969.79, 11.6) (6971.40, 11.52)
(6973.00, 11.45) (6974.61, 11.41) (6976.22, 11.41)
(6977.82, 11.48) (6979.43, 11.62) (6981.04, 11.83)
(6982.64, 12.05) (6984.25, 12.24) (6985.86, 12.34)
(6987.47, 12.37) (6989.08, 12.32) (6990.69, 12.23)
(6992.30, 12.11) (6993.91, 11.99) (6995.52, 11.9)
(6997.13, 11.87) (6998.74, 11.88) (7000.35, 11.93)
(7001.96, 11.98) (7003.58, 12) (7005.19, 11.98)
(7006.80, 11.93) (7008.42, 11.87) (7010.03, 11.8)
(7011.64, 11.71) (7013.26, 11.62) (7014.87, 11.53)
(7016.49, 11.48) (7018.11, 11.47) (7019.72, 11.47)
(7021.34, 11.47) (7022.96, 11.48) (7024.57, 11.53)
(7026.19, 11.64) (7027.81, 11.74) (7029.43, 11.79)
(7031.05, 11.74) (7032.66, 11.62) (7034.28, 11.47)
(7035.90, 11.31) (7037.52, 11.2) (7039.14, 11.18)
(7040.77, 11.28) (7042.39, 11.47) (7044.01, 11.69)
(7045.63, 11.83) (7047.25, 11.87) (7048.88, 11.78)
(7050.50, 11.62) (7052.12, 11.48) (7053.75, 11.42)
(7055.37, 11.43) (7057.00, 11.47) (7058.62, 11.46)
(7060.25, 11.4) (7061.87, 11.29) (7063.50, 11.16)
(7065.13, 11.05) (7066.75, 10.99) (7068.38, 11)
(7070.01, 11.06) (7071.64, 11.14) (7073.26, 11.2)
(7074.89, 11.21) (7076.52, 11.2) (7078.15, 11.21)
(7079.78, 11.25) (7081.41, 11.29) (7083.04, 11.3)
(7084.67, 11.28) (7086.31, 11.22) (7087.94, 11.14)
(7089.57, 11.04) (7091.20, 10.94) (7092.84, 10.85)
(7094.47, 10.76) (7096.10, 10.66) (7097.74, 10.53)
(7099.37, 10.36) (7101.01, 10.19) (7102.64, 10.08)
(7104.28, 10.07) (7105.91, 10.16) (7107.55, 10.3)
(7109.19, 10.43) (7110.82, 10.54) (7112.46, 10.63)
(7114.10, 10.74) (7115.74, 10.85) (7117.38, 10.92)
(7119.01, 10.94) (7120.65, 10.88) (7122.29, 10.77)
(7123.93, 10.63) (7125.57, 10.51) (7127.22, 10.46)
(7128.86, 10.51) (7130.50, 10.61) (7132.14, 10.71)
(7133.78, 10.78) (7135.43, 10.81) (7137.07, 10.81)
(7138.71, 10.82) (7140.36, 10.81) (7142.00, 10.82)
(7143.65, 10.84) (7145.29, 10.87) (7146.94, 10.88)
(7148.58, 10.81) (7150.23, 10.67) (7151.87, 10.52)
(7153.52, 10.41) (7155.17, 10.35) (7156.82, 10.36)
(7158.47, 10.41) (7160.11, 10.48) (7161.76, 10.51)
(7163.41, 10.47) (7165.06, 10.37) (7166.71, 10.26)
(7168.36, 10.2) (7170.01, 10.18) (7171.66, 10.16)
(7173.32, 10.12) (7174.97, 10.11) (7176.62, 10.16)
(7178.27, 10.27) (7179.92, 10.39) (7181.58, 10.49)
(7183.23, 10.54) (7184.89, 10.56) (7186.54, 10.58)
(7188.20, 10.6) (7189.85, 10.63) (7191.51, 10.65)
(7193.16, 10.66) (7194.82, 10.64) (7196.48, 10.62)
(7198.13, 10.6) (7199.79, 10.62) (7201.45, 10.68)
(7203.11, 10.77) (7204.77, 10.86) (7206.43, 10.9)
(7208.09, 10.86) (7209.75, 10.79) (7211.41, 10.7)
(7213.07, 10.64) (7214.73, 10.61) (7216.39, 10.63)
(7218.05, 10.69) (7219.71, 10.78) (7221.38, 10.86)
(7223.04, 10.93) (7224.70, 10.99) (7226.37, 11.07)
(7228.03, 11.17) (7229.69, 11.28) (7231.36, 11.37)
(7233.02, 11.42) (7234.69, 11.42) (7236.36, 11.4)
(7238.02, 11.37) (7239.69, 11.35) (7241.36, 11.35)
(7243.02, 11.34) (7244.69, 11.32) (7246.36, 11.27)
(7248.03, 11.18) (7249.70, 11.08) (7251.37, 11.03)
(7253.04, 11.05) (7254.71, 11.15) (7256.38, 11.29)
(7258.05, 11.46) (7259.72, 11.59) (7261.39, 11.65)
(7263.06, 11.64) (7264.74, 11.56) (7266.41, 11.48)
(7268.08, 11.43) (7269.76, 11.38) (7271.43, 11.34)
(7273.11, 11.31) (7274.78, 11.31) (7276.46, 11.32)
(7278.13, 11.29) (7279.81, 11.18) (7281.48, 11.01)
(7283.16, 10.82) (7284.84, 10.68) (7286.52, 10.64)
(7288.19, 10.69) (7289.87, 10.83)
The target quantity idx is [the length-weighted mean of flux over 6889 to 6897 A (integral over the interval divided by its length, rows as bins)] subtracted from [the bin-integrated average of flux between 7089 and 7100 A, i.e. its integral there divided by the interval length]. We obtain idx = -0.8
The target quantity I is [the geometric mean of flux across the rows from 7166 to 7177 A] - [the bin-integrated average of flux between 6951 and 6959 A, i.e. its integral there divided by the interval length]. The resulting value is -1.3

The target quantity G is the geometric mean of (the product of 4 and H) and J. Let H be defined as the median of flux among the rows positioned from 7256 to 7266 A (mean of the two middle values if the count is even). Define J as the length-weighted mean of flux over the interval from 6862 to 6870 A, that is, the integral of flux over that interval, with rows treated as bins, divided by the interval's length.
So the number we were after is 23.2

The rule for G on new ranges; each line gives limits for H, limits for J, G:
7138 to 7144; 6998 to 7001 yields 22.7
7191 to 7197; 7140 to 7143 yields 21.5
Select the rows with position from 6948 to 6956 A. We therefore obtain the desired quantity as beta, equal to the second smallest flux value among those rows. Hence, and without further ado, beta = 11.52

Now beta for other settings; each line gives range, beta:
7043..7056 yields 11.43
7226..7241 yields 11.17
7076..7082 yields 11.21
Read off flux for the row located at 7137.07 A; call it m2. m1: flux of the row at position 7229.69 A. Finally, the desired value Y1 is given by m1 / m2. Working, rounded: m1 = 11.28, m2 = 10.81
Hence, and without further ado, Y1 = 1.04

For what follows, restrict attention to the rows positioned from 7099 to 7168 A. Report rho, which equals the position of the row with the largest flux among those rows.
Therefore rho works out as 7119.01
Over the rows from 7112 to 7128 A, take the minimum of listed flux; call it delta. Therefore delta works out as 10.46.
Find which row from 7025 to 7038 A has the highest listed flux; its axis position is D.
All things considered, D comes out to 7029.43 A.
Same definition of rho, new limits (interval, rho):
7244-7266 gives 7261.39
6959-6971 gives 6966.58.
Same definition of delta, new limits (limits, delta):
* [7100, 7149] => 10.07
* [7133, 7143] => 10.78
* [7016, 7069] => 10.99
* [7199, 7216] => 10.61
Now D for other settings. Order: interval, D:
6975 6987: 6985.86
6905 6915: 6905.89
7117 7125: 7119.01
